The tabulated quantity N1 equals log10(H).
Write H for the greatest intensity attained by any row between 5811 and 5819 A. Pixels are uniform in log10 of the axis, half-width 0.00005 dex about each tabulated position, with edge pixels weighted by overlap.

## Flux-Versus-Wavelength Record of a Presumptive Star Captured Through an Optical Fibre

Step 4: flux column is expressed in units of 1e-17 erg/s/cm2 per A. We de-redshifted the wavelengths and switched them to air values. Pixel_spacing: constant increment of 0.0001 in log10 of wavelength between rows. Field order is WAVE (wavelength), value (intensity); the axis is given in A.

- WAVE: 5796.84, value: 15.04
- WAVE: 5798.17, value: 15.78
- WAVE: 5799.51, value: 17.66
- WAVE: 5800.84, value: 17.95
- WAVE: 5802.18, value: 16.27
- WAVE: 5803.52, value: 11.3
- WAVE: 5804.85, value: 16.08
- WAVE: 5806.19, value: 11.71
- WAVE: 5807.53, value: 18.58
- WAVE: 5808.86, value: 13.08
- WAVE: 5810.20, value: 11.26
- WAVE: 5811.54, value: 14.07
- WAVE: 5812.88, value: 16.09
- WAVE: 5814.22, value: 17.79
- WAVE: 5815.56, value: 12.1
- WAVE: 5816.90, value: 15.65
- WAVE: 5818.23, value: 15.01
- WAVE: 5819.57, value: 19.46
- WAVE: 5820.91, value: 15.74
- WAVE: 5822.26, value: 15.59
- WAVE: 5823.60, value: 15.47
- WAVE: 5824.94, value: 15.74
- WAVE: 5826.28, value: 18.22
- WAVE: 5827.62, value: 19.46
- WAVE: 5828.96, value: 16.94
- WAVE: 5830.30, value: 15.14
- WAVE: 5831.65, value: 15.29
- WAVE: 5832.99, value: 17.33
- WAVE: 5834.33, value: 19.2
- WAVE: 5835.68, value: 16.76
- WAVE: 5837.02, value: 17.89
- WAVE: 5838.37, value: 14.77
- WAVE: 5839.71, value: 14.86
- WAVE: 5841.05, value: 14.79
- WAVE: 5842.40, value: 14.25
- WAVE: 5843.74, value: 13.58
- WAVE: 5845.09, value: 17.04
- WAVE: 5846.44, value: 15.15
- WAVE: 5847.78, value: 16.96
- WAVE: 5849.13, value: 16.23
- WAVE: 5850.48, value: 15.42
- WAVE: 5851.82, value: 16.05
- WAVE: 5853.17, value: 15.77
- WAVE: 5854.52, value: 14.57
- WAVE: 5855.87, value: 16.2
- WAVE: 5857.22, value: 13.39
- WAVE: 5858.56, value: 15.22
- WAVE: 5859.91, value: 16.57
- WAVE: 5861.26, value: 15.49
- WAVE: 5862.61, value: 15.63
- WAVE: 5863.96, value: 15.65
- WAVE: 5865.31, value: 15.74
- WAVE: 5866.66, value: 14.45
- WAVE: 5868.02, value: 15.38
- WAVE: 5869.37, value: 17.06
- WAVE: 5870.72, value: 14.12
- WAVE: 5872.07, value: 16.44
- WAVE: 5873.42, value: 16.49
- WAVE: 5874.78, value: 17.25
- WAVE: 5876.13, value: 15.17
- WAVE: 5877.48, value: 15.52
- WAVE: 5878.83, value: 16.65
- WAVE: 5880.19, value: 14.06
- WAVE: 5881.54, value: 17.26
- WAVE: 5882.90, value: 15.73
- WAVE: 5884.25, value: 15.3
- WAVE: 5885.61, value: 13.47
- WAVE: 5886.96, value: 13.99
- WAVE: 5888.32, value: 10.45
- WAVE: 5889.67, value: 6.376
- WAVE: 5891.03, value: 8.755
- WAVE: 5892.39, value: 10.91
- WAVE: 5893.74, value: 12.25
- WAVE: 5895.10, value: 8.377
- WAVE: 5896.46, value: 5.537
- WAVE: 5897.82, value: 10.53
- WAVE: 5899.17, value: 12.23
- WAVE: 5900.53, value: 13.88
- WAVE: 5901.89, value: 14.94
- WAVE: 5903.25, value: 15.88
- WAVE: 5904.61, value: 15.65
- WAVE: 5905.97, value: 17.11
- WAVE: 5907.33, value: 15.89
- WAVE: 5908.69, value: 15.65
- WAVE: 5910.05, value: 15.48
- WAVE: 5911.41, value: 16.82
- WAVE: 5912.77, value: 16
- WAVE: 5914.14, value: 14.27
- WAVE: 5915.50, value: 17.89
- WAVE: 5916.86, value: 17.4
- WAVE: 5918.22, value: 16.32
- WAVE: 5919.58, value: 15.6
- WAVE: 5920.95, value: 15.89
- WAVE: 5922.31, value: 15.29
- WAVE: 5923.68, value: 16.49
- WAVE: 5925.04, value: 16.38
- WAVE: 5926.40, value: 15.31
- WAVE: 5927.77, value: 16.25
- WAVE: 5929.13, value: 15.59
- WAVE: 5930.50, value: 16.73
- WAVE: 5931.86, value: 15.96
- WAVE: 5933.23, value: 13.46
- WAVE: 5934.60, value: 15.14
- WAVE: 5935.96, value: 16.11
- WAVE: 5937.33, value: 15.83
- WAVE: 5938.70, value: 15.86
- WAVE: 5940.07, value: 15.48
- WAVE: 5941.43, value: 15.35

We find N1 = 1.250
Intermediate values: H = 17.79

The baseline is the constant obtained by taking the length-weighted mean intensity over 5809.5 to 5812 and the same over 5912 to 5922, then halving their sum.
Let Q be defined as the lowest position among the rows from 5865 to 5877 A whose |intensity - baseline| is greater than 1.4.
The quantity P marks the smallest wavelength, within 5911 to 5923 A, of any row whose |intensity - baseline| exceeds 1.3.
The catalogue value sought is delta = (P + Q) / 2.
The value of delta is 5890.4 A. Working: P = 5911.41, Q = 5869.37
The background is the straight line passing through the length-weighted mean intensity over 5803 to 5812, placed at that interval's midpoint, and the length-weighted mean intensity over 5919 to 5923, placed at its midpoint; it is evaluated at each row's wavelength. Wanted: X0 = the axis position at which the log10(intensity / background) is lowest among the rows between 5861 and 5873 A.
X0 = 5870.72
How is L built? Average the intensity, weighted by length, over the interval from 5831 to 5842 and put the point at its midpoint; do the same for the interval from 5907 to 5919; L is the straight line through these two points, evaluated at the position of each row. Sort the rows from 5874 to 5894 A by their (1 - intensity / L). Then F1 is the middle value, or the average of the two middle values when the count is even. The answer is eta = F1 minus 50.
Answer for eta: -49.9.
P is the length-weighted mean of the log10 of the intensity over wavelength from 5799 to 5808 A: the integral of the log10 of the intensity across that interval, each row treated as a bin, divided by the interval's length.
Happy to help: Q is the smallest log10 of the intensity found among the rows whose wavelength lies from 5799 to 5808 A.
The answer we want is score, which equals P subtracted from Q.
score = -0.131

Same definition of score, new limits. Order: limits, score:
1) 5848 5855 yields -0.032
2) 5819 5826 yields -0.024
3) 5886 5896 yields -0.188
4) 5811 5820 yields -0.108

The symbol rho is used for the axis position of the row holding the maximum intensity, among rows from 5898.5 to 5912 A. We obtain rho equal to 5905.97 A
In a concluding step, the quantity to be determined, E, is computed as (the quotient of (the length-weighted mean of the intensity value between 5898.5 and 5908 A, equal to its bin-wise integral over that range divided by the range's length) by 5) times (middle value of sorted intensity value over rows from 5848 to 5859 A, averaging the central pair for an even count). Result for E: 47.0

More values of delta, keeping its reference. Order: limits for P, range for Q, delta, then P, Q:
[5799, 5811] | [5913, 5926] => 5857.5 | 5799.51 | 5915.50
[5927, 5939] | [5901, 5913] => 5915.5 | 5927.77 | 5903.25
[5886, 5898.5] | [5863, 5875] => 5878.8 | 5888.32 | 5869.37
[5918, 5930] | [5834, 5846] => 5876.3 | 5918.22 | 5834.33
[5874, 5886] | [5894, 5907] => 5884.9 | 5874.78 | 5895.10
